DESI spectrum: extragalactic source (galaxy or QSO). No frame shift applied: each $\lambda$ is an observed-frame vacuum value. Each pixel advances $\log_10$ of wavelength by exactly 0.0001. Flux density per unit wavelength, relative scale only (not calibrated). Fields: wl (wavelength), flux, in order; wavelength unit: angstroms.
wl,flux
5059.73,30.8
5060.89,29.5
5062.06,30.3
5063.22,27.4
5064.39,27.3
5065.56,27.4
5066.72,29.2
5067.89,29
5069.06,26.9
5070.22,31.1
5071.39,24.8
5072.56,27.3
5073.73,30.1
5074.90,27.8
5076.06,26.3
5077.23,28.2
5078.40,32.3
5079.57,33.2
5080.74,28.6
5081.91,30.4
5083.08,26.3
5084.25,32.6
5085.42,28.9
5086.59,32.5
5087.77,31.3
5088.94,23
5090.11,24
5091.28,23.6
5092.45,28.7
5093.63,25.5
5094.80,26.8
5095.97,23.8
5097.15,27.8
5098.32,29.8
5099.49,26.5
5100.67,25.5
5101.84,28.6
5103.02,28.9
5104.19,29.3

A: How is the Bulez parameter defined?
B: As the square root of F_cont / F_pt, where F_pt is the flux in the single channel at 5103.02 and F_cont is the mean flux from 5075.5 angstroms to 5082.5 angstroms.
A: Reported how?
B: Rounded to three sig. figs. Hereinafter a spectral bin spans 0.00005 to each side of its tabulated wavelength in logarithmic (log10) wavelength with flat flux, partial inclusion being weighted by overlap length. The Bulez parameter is 1.02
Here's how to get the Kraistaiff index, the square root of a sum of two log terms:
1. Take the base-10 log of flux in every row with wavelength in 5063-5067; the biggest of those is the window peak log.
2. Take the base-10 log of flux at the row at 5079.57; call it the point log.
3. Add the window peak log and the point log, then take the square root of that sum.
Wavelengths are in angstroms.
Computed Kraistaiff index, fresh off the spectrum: 1.73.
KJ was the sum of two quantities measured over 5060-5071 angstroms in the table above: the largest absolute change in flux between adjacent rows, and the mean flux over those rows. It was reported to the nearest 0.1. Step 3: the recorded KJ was 32.9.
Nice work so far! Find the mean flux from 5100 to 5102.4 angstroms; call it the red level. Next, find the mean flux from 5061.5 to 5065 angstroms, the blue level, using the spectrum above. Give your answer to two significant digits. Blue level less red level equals 1.3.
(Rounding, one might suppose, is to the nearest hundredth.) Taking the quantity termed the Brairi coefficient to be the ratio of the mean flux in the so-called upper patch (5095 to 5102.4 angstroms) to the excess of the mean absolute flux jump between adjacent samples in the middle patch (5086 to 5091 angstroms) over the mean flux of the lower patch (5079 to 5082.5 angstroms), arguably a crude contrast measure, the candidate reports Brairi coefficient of -0.99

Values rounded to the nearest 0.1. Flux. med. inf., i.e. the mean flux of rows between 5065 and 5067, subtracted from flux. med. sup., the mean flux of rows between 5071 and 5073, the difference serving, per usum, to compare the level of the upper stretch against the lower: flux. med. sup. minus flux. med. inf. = -2.2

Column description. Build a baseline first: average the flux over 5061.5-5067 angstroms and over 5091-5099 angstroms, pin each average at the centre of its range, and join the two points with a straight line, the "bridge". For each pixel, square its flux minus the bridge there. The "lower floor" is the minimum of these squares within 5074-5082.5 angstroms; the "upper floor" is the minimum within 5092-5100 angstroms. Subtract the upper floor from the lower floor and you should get 0.0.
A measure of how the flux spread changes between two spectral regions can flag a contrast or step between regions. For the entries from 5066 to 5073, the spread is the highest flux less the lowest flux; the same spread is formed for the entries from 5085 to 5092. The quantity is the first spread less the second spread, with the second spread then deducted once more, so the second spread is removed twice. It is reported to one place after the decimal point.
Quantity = -12.7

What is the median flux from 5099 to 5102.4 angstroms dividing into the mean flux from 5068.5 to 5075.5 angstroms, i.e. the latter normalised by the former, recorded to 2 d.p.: 1.06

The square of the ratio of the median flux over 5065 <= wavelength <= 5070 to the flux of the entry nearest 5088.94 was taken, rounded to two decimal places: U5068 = 1.50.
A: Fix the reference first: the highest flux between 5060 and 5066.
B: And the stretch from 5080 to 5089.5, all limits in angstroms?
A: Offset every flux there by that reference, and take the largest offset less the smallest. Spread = 10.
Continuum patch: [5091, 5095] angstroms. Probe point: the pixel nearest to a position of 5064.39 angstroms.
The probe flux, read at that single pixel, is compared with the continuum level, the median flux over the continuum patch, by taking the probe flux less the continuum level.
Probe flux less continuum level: 1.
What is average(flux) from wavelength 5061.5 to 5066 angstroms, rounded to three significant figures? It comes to 28.1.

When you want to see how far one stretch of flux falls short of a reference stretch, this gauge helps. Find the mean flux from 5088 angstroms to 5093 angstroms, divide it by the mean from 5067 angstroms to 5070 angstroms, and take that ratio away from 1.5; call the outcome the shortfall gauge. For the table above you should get 0.61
